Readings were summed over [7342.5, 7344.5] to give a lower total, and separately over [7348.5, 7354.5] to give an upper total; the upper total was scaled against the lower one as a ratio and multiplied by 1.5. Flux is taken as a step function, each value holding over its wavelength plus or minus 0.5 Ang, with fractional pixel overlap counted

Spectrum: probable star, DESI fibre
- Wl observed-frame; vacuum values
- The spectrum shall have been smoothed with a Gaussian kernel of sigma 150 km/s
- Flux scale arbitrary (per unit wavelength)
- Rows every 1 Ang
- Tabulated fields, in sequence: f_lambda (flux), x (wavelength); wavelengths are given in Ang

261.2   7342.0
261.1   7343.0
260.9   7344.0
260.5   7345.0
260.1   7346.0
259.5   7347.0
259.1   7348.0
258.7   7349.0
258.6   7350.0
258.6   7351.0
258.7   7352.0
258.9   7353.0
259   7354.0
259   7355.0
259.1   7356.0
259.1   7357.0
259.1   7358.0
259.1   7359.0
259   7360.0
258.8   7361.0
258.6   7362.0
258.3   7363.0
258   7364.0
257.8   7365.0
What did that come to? 4.5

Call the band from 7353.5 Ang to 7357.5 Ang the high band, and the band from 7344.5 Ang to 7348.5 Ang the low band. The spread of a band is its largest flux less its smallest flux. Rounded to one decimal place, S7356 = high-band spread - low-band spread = -1.3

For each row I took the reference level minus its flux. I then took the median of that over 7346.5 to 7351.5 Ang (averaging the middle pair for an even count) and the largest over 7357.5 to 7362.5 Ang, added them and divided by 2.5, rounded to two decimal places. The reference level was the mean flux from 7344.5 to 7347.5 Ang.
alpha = 1.11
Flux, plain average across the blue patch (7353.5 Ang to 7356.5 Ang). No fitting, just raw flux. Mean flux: 259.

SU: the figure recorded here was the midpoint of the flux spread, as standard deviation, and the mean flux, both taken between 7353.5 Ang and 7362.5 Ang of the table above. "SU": 130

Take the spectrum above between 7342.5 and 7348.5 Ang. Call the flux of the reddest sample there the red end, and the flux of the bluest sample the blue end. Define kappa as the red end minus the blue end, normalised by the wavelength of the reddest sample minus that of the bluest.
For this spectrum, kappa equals -0.40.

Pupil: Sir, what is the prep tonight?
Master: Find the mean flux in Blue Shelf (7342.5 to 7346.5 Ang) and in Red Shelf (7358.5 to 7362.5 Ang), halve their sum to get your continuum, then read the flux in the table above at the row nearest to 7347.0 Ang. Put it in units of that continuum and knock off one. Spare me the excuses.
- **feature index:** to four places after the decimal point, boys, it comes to -0.0010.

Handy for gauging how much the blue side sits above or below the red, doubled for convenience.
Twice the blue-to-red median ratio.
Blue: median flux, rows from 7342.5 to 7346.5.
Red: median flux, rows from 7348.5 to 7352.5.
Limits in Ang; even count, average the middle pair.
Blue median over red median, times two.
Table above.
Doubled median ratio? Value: 2.02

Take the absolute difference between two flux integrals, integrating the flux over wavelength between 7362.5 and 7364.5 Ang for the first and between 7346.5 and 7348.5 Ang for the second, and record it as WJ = 2.30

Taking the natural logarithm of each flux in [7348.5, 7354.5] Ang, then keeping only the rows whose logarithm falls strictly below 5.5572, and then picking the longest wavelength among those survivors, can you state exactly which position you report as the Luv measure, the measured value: 7354.0 Ang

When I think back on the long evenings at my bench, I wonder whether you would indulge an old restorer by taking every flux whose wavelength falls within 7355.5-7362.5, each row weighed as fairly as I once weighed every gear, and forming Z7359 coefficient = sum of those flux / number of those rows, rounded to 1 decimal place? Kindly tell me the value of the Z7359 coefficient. 259.0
